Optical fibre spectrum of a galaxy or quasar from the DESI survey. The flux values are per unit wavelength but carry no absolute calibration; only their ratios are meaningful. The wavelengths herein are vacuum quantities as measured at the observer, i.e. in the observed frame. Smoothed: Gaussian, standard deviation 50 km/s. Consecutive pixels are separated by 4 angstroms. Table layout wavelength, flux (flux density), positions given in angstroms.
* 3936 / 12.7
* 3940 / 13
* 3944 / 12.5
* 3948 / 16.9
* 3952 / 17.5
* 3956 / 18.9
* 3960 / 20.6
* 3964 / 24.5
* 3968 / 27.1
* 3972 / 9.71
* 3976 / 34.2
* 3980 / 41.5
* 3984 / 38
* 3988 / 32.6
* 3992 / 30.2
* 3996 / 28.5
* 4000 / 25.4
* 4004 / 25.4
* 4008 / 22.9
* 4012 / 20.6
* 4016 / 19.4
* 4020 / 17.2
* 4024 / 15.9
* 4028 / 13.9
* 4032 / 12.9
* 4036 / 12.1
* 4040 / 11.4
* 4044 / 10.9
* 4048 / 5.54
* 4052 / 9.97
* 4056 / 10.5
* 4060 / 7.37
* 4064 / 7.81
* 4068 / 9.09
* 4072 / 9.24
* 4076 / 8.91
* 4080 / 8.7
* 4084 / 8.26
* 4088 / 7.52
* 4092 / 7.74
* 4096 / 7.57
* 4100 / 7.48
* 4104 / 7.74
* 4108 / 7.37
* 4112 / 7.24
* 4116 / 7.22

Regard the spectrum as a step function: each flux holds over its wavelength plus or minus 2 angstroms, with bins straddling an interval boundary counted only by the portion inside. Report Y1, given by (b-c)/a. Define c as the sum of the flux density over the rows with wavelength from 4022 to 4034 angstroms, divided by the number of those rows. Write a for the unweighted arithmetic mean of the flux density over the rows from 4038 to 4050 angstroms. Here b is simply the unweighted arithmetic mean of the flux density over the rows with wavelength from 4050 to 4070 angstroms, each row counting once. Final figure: -0.57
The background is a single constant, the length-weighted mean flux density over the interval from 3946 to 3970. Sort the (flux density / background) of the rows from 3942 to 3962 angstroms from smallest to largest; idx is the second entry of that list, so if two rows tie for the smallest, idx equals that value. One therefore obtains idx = 0.8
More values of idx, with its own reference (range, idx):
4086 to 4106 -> 0.4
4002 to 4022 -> 0.9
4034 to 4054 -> 0.5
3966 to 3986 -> 1.3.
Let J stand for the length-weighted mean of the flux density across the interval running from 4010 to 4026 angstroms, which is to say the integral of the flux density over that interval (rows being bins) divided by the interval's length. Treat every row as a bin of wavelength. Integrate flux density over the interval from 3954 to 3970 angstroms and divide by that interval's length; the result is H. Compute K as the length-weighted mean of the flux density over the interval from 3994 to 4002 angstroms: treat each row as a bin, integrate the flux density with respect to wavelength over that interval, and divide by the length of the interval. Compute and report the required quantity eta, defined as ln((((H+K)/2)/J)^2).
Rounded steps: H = 23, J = 18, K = 27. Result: 0.6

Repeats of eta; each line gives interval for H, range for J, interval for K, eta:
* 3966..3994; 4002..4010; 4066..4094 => -0.4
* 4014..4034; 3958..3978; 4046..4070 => -1.3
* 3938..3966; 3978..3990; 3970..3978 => -1.3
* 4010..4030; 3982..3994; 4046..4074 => -1.9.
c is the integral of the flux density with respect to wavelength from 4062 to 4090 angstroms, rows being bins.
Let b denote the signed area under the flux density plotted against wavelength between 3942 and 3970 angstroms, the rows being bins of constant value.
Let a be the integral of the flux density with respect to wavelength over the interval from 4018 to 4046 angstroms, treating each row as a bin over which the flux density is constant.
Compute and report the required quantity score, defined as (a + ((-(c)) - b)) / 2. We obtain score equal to -206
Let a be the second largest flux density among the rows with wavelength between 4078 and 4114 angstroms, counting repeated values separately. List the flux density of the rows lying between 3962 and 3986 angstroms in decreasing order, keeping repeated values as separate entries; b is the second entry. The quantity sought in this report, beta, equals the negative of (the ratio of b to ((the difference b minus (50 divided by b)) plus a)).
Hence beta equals -0.85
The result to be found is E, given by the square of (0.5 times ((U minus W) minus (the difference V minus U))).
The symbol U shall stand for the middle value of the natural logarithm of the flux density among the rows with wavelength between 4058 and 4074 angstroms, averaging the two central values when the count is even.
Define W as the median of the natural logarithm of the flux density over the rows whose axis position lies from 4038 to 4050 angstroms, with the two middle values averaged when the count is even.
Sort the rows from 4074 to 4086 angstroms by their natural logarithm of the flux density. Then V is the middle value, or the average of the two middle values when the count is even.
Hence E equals 0.0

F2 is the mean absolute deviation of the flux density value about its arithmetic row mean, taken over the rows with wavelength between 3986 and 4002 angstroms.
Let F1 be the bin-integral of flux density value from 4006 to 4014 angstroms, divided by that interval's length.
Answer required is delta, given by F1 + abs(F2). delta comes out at 24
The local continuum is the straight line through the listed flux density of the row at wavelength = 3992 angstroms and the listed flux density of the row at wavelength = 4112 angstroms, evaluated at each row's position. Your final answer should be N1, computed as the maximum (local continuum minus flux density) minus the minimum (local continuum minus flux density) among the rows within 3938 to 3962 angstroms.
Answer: 11.4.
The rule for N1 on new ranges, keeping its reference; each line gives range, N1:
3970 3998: 33.3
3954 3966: 7.1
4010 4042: 3.9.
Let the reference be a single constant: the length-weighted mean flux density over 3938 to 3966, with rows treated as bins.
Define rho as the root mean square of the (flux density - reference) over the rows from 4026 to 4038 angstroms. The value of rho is 5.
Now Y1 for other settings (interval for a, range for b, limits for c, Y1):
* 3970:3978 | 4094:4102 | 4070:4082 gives -0.06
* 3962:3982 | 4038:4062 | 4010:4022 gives -0.36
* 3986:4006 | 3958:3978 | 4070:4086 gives 0.51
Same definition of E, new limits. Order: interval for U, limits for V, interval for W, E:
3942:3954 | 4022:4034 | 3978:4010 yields 0.0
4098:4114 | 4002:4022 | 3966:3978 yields 1.3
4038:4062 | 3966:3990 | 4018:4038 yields 0.6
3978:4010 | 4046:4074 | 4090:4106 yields 1.6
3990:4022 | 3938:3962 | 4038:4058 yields 0.3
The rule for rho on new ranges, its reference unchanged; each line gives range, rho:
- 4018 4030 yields 2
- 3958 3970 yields 7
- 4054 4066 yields 9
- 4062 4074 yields 9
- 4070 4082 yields 9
